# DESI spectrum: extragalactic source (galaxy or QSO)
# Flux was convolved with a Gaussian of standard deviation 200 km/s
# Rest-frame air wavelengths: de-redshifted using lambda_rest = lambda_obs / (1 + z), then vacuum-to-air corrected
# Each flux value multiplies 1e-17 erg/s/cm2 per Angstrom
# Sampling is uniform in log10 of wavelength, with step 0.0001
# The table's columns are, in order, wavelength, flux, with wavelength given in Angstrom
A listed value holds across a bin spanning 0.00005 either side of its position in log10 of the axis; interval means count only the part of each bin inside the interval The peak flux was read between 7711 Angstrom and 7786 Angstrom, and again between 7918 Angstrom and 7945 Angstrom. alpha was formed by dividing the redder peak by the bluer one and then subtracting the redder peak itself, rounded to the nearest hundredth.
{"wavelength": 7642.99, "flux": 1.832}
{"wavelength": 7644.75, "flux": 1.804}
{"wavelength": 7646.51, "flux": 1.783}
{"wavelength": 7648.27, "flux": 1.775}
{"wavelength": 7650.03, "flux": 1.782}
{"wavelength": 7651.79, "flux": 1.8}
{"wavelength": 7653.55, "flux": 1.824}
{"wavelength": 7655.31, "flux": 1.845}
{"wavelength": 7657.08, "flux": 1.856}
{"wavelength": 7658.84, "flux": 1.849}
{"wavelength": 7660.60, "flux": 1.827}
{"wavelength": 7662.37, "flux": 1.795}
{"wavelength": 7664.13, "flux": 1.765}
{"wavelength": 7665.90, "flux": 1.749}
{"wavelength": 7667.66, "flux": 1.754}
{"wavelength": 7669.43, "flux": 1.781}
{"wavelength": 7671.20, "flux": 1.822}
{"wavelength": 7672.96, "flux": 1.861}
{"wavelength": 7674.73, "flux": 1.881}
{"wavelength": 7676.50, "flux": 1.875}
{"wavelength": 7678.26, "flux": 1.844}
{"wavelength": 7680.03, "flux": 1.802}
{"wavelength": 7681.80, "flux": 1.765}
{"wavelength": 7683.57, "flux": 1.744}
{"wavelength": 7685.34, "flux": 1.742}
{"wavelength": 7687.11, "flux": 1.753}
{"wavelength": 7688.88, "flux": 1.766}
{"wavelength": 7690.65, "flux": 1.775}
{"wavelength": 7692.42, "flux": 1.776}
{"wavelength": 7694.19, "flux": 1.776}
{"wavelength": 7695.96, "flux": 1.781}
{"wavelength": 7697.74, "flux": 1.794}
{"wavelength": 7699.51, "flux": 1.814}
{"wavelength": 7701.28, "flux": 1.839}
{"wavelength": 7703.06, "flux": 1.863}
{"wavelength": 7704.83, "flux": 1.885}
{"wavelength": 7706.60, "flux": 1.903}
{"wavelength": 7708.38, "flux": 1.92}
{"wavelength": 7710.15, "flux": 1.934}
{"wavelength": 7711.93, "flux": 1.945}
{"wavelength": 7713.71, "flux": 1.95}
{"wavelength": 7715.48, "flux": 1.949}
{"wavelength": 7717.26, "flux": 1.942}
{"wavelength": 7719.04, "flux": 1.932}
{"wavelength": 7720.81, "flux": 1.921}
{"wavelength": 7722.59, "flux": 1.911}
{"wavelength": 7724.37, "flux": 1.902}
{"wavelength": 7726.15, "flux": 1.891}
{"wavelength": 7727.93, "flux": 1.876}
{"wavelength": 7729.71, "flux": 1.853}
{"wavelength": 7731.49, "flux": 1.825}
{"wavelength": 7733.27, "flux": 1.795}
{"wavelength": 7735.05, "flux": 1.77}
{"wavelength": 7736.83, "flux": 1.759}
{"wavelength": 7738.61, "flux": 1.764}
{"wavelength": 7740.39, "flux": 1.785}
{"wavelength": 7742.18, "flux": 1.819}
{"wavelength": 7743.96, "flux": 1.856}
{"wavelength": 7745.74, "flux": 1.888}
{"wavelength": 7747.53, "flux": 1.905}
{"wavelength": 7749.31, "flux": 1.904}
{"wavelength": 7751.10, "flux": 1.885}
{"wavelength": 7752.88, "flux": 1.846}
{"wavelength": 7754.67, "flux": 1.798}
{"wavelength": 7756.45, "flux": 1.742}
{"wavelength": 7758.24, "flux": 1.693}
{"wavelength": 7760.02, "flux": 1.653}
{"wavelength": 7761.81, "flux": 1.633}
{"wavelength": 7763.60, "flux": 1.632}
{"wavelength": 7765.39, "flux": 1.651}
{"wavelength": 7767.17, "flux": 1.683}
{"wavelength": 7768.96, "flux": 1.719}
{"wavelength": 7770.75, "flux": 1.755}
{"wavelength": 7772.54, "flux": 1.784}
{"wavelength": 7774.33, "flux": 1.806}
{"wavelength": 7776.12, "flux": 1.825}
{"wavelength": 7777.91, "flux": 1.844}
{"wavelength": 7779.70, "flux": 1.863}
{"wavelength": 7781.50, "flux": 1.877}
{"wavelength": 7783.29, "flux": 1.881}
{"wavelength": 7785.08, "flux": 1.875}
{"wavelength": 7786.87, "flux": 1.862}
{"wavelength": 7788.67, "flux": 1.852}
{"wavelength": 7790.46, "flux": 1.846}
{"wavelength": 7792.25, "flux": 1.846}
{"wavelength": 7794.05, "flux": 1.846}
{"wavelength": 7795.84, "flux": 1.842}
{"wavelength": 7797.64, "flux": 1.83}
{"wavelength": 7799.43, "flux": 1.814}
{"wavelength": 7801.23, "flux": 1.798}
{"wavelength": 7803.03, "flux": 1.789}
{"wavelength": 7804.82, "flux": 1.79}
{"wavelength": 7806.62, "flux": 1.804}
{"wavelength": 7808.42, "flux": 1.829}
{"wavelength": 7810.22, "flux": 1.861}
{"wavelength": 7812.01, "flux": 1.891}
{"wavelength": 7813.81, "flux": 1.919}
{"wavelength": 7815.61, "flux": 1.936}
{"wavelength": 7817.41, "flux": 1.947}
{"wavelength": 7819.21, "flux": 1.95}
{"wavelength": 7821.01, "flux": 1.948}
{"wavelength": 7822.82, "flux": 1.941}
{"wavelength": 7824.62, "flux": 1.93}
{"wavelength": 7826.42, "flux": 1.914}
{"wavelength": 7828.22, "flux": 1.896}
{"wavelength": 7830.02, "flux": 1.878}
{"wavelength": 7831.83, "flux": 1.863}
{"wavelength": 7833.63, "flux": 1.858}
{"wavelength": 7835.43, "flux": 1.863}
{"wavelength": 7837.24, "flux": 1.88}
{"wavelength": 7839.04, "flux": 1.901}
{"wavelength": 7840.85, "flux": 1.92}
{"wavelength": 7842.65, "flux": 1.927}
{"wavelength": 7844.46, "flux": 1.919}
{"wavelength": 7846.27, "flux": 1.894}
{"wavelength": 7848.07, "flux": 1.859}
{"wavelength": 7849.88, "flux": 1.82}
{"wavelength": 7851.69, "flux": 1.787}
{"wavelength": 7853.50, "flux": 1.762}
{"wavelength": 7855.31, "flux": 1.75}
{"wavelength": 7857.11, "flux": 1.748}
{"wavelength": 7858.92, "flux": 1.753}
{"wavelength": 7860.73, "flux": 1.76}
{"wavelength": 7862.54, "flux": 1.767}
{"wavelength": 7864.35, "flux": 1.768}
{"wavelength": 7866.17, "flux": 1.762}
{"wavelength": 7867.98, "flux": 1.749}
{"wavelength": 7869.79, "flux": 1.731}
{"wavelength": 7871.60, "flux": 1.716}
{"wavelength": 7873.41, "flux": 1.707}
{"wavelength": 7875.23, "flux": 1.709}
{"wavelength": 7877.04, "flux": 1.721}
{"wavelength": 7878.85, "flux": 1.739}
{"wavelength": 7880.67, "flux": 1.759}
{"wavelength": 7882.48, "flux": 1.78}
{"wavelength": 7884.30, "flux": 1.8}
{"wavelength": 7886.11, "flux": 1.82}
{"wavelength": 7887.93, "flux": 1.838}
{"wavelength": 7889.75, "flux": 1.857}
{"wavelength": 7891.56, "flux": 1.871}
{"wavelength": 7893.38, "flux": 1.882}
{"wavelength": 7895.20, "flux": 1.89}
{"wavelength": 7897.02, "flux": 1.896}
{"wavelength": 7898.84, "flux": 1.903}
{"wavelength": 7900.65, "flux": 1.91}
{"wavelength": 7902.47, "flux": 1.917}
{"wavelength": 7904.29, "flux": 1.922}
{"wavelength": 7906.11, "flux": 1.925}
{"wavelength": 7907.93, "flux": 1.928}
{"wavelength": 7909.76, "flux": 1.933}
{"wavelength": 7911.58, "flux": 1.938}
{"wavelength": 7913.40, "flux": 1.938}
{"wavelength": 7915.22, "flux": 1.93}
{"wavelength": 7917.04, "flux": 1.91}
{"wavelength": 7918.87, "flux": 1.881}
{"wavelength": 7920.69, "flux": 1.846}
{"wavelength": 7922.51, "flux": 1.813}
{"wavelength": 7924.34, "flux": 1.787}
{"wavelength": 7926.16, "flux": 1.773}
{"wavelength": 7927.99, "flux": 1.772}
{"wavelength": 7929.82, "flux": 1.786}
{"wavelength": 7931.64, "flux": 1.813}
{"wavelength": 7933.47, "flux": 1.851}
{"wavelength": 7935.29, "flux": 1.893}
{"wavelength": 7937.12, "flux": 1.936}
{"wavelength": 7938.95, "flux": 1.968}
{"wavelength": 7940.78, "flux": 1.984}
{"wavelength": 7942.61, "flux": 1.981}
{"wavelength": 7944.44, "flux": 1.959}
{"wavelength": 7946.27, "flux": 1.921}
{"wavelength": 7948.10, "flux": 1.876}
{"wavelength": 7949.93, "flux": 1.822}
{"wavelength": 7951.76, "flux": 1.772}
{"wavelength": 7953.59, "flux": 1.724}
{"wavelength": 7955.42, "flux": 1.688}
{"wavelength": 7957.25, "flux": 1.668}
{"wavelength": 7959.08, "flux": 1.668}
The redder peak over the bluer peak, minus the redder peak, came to -0.97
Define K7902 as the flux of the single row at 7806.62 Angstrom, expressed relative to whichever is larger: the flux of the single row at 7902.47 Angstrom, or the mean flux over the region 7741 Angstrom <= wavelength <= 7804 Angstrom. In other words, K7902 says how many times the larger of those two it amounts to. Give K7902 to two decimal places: 0.94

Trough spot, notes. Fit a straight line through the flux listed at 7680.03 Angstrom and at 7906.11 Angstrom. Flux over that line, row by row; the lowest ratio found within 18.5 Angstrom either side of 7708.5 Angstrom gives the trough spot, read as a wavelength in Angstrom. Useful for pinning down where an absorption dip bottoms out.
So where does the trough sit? 7694.19 Angstrom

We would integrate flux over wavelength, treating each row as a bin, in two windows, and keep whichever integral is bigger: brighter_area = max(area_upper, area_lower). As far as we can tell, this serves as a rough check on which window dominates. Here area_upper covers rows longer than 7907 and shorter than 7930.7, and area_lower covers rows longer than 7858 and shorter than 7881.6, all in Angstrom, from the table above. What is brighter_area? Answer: 44.2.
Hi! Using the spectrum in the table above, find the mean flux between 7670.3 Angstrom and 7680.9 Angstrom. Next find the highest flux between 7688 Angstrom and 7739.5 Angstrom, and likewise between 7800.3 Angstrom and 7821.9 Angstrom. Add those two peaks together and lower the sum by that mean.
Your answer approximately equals 2.05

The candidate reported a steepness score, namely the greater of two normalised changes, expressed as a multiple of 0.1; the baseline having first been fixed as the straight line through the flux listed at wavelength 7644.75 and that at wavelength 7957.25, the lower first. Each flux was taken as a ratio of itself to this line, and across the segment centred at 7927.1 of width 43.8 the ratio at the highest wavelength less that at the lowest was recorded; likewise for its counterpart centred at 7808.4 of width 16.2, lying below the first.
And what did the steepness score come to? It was 0.8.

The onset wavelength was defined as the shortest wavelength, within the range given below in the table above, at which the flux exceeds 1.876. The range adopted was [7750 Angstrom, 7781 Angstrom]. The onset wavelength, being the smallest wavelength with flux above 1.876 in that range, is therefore 7751.10 Angstrom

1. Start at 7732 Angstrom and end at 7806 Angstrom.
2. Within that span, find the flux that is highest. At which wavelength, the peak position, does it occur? 7747.53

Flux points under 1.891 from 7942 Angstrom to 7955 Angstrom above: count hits 4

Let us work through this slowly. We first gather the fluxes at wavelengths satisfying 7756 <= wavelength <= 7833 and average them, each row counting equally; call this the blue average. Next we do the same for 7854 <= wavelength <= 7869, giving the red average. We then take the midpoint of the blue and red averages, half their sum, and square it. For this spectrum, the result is 3.21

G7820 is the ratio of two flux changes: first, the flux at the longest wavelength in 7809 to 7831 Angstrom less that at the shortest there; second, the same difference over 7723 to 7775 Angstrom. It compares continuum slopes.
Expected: 0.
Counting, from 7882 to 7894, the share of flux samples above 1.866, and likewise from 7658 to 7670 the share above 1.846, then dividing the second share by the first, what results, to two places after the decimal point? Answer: 0.50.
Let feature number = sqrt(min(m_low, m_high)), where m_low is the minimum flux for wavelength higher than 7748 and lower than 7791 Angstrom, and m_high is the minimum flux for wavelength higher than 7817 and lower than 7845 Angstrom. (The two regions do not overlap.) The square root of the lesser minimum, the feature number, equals 1.28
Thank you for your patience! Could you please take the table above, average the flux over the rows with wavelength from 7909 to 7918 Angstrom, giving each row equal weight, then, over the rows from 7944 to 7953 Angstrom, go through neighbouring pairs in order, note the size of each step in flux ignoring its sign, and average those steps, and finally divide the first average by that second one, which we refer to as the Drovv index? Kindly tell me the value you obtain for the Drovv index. 41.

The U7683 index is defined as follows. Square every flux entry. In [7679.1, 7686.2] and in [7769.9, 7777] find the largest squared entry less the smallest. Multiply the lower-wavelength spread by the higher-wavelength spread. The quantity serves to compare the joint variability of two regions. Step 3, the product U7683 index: 0.053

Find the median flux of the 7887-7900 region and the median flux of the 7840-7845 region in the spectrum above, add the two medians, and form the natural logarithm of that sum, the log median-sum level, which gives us 1.34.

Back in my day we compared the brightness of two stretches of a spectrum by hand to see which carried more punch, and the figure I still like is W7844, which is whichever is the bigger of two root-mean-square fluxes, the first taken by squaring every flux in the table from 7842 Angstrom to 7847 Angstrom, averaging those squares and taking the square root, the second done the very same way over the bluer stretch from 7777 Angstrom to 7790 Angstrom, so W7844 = 1.91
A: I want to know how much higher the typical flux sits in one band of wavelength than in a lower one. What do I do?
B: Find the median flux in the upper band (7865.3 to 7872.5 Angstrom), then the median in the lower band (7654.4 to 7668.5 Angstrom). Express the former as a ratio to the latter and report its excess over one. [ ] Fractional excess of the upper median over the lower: -0.04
